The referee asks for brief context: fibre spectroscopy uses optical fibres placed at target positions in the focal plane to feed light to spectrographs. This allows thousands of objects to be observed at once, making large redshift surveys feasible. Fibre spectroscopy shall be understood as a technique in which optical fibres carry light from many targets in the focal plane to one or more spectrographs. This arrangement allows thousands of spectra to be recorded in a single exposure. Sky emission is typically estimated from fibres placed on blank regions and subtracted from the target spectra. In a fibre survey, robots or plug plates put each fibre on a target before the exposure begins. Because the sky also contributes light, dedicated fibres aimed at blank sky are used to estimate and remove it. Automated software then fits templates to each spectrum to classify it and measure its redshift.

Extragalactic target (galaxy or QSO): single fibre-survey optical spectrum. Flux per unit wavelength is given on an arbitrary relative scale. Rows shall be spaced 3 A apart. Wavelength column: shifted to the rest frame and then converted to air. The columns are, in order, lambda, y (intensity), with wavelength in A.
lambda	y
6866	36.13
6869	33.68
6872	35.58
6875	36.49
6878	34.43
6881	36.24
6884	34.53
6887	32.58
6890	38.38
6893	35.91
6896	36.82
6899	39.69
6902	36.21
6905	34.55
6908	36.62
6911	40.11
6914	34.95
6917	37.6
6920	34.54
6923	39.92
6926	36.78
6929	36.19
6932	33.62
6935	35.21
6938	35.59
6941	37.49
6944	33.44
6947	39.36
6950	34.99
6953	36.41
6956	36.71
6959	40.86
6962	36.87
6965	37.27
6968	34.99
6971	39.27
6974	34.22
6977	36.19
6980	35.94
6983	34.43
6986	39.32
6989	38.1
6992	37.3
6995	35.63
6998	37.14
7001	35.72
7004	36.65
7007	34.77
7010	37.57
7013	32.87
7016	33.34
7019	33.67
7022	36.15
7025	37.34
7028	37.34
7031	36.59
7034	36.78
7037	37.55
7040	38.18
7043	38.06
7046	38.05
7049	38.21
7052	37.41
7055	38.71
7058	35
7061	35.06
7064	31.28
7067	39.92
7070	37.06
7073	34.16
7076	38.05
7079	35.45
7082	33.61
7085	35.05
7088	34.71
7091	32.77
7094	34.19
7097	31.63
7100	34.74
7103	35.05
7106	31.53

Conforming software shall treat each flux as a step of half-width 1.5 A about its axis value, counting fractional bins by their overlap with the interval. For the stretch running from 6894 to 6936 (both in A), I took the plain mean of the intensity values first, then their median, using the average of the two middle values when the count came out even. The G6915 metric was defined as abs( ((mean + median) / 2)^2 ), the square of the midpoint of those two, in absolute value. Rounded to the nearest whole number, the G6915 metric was 1334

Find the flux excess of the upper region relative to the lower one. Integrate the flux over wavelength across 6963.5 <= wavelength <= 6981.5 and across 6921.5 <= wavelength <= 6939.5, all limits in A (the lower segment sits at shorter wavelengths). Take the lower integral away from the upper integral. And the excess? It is 2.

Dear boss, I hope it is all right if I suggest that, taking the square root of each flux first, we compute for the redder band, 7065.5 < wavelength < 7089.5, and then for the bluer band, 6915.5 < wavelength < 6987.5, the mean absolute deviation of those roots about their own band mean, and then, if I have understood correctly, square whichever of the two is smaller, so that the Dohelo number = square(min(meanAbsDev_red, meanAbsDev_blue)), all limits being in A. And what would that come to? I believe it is 0.0177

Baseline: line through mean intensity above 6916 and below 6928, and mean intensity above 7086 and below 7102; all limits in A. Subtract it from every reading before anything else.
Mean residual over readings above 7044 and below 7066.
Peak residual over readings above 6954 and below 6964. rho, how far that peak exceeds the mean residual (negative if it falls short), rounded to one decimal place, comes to 2.6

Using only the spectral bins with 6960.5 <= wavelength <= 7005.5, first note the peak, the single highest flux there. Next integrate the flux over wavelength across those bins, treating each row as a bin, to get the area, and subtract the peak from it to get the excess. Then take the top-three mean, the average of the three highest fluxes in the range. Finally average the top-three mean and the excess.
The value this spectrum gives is 823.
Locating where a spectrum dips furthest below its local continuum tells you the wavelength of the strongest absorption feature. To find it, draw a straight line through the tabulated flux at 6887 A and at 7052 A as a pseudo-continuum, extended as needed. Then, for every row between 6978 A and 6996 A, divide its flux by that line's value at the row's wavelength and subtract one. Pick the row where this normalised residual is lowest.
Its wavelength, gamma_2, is 6983 A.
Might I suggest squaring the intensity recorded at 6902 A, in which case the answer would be 1311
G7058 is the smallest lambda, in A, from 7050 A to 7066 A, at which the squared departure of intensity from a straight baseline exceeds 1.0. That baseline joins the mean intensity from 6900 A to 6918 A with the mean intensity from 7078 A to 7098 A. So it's 7052 A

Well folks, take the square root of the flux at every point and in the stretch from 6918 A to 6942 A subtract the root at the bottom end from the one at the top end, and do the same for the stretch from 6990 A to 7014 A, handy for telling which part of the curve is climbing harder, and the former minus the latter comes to 0.62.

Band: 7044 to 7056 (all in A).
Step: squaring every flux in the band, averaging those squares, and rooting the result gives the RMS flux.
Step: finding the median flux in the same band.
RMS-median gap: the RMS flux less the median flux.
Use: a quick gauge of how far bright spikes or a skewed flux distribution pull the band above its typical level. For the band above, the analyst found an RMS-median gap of 0.0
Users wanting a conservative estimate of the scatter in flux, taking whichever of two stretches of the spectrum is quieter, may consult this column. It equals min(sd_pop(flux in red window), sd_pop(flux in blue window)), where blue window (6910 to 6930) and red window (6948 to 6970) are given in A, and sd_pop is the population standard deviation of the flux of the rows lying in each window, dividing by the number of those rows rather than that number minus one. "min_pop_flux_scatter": 1.8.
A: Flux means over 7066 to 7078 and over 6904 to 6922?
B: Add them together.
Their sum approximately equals 73.7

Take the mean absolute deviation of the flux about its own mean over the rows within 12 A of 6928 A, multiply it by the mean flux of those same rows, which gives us 52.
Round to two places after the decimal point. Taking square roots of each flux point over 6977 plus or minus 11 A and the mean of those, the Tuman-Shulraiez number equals 6.03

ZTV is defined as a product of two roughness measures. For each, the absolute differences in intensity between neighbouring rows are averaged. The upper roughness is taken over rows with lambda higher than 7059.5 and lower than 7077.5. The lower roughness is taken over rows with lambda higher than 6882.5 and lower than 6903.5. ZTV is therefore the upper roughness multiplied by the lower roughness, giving 13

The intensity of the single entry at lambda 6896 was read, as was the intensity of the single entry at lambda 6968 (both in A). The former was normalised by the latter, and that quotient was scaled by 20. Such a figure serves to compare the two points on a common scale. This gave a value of 21.0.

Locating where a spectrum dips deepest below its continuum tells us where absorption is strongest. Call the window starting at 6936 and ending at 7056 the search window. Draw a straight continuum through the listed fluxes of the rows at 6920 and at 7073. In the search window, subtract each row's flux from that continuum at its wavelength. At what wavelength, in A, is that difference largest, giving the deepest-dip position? 7013 A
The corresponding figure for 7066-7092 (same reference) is 7091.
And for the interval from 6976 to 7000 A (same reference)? 6983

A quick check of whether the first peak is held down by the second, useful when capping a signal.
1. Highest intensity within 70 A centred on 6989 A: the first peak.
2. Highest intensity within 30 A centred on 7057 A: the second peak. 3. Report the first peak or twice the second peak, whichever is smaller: 40.9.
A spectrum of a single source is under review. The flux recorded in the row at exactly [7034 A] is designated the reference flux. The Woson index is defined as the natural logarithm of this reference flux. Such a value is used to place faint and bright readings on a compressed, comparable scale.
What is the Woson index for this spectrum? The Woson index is 3.60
